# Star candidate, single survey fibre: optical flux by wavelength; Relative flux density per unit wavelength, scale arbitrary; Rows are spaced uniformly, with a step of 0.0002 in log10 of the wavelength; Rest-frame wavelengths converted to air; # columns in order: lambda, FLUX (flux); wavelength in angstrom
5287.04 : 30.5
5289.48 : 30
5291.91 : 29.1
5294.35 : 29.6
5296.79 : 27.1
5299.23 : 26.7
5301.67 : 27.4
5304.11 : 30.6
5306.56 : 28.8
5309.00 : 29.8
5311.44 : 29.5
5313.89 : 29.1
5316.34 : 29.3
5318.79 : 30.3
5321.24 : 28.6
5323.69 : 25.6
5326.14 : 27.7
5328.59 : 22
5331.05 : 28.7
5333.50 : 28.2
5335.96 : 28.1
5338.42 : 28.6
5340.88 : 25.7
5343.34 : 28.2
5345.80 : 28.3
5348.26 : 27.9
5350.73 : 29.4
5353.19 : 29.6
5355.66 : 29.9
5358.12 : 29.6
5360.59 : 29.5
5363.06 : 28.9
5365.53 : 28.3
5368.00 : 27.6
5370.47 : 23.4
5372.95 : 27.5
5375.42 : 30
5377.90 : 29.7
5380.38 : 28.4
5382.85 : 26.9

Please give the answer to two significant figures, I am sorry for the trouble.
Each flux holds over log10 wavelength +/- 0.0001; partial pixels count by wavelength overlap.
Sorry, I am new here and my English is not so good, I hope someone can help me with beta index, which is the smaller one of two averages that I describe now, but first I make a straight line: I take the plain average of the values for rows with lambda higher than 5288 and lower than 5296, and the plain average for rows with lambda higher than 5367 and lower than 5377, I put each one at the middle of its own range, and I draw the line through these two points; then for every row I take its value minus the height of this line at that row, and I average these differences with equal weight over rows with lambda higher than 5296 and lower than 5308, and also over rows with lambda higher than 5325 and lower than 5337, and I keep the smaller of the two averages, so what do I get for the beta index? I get -1.4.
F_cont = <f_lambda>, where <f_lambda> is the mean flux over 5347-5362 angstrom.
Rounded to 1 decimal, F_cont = 29.3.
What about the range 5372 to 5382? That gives 28.9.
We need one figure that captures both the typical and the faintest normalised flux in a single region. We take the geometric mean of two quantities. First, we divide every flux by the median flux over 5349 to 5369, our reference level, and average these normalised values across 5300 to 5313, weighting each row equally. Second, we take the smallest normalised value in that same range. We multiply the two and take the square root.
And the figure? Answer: 0.96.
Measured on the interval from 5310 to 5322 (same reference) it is 0.98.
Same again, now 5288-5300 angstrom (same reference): 0.94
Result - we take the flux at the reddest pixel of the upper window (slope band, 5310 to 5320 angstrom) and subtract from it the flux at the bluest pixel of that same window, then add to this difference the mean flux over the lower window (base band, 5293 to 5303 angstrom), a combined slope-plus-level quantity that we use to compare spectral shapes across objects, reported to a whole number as 29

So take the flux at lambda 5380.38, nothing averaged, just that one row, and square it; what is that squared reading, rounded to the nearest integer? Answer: 807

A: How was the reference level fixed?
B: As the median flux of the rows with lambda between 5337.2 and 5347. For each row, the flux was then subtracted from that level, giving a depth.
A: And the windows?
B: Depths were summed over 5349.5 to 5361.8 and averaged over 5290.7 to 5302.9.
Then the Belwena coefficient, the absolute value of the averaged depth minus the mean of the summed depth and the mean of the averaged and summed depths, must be 5.3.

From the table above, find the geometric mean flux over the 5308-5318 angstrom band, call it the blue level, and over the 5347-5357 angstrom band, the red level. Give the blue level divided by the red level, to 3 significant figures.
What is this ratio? 1.01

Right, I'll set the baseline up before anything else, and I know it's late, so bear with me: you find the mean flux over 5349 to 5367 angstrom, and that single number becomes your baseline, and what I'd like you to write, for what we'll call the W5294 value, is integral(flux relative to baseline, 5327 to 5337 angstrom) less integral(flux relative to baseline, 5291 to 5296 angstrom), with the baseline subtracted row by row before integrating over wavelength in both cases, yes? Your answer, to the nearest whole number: -25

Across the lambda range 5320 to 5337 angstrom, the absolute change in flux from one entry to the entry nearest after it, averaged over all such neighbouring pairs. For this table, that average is 3.0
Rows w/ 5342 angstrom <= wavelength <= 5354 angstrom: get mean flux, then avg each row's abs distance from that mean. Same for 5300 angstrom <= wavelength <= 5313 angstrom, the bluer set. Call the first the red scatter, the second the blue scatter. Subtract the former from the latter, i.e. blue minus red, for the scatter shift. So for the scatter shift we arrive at 0.2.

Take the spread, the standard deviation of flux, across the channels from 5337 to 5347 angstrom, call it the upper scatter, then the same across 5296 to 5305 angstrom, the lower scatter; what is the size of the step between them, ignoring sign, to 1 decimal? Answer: 0.4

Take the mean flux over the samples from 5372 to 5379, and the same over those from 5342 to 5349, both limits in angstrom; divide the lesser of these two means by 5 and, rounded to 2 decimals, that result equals 5.63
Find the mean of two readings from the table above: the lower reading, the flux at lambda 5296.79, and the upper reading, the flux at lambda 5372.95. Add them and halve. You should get 27.3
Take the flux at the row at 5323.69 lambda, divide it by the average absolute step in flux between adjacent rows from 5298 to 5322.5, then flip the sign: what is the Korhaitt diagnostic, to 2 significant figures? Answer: -22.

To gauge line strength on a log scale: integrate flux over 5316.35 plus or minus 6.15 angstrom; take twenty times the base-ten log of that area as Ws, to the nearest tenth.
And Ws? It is 51.1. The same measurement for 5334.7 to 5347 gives 50.7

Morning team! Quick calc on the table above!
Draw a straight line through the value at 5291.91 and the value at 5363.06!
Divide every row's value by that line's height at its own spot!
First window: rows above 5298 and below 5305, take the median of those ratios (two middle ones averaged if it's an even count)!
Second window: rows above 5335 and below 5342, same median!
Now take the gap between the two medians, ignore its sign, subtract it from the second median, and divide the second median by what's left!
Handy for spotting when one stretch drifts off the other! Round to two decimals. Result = 1.03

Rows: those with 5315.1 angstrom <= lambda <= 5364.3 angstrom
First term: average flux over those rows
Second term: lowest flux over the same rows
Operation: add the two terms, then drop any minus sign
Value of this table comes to 50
